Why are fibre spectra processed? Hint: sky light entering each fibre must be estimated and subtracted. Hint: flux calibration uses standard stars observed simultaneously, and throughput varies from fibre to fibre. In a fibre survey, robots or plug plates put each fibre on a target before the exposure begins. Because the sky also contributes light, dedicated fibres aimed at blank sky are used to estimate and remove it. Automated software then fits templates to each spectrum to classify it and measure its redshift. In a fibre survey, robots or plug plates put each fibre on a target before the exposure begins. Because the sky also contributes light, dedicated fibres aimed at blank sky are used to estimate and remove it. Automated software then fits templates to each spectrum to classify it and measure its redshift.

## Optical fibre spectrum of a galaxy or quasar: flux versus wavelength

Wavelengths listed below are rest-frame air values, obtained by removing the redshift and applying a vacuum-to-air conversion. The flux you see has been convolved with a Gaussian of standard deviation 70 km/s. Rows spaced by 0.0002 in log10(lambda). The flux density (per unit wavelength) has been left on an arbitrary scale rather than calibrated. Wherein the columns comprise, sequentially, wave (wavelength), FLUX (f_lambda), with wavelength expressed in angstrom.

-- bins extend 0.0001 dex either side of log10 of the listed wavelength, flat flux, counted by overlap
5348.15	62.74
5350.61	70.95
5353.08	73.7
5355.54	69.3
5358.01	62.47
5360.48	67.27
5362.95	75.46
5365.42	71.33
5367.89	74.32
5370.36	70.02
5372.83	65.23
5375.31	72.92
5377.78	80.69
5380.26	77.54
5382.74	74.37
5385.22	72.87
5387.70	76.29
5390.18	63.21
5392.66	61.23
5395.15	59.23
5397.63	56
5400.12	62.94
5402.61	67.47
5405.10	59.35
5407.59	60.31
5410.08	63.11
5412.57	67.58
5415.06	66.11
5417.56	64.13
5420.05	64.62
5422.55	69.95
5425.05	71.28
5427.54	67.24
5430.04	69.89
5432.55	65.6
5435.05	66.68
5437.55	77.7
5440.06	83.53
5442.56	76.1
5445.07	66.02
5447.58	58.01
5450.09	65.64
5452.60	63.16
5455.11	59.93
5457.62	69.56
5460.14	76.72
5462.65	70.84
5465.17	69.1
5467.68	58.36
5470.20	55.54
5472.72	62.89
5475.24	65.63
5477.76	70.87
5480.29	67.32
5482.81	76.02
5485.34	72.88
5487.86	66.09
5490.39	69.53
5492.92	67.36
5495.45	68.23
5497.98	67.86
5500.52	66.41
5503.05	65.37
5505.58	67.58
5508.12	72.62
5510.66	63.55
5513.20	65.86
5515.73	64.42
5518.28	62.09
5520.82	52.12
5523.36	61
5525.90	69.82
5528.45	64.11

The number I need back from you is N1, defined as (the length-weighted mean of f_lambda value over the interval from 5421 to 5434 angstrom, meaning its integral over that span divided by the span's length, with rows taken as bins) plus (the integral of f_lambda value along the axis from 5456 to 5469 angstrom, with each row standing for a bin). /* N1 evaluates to 961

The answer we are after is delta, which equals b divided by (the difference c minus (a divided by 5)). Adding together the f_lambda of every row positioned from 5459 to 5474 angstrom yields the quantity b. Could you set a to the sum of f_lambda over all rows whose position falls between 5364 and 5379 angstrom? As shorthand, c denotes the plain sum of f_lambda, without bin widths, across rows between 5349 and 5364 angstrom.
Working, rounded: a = 435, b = 393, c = 419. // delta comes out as 1.18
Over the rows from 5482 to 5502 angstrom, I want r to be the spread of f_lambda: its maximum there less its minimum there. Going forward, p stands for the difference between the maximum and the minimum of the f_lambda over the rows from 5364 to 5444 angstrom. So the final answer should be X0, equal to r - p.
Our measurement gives -18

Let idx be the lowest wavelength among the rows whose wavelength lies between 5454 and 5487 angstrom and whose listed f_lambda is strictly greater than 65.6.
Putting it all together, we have 5457.62 angstrom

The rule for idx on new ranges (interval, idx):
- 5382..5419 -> 5382.74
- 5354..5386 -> 5355.54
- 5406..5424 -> 5412.57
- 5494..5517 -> 5495.45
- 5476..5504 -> 5477.76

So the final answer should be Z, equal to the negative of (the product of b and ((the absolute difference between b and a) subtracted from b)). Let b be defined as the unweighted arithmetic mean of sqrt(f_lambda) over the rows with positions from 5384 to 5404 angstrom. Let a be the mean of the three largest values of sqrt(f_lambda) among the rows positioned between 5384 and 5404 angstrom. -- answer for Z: -61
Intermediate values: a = 8.49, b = 8.0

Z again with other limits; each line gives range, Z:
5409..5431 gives -65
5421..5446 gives -67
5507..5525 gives -61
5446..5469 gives -62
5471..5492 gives -67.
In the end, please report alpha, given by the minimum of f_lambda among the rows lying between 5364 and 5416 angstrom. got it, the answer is 56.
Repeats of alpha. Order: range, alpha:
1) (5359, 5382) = 65.23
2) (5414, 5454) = 58.01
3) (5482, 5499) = 66.09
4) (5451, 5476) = 55.54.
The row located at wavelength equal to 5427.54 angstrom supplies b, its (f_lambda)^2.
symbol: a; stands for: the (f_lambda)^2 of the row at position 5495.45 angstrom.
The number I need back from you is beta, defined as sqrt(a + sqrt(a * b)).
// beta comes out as 96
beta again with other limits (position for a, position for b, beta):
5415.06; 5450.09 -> 93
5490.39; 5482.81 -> 101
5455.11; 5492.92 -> 87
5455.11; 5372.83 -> 87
